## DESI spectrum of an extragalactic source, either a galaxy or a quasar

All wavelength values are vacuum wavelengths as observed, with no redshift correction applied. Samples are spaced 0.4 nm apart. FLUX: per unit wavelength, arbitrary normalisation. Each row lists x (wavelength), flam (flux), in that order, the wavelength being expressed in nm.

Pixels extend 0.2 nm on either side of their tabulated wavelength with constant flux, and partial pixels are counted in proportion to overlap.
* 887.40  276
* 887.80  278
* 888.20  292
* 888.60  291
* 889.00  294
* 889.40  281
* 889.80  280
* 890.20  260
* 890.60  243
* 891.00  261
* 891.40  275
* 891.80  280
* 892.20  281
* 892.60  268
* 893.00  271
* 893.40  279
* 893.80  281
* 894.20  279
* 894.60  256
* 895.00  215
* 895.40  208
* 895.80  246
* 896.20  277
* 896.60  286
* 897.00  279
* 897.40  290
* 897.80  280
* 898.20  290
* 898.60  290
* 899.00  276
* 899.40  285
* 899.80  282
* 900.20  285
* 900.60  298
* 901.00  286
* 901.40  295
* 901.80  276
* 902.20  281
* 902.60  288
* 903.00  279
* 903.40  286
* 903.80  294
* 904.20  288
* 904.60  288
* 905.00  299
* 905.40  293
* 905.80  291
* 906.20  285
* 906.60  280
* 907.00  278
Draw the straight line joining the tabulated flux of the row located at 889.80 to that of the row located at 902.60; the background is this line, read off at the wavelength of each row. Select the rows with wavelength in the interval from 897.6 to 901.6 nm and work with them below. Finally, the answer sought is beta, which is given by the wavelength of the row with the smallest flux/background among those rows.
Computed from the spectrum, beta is 899.00 nm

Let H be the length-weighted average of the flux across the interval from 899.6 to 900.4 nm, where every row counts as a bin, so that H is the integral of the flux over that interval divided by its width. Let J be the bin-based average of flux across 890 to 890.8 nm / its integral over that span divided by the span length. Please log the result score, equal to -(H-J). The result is -32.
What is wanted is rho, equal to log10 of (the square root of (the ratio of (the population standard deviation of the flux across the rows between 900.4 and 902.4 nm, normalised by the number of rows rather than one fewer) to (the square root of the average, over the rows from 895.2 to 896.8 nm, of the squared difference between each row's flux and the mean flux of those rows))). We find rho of -0.3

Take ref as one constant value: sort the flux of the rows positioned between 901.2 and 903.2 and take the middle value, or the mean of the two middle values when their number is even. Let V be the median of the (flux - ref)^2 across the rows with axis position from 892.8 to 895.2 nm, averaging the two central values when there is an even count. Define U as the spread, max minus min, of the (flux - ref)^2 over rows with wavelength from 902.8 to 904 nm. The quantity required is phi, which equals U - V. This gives 113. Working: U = 165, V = 52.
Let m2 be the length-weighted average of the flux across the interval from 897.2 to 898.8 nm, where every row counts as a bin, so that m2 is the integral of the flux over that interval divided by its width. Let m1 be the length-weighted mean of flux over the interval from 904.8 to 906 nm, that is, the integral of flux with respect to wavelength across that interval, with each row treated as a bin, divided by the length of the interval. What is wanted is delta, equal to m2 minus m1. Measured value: -7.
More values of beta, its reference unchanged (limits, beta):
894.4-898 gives 895.40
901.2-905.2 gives 901.80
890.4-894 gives 890.60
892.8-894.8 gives 894.60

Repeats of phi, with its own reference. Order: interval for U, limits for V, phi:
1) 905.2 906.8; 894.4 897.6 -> -210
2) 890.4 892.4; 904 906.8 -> 1395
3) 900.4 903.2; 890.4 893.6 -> 221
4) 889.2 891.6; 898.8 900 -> 1428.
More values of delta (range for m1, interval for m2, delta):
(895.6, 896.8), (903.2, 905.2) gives 21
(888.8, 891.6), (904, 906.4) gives 20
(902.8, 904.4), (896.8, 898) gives -4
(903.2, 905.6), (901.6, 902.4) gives -13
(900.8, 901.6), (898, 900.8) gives -4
